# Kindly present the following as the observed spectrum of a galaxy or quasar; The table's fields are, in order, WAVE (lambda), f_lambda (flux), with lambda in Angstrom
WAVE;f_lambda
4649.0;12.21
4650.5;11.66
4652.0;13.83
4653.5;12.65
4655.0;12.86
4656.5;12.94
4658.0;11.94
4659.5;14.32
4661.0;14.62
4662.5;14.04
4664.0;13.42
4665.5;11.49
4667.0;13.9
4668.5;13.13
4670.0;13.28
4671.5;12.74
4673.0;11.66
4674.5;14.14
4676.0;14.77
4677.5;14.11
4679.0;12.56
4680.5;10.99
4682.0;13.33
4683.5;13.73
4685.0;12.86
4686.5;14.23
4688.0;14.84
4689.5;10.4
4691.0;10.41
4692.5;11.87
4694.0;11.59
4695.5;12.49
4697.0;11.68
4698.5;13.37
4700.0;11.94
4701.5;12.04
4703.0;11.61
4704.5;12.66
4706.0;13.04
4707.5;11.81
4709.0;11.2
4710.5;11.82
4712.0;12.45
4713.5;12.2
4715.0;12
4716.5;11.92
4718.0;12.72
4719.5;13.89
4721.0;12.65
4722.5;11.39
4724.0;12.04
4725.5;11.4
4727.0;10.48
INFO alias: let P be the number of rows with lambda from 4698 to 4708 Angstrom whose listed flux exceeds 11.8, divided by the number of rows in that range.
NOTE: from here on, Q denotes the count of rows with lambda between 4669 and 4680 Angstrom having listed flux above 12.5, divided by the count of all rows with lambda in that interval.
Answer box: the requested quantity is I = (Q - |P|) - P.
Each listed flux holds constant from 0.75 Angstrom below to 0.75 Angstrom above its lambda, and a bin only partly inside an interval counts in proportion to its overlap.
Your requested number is -0.86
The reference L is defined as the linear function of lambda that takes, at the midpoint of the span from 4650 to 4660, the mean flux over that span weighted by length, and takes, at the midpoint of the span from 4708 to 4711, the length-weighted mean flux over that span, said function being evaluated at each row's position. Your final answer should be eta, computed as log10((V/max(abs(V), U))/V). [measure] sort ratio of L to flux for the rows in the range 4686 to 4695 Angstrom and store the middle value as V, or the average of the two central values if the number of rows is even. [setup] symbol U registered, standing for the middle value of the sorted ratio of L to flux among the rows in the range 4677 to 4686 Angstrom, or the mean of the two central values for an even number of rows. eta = -0.007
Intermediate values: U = 0.93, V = 1.016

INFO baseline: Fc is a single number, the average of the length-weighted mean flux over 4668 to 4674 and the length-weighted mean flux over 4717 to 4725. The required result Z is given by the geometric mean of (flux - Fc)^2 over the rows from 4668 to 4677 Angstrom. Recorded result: 0.5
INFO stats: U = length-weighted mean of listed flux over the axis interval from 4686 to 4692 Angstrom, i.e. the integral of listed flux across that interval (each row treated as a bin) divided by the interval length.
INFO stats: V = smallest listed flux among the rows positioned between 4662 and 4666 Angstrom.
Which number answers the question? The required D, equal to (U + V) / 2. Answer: 11.9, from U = 12.4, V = 11.49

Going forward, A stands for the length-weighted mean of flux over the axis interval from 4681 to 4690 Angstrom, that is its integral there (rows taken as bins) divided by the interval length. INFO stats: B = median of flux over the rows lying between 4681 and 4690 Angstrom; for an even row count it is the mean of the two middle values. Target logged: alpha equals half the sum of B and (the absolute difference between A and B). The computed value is 6.9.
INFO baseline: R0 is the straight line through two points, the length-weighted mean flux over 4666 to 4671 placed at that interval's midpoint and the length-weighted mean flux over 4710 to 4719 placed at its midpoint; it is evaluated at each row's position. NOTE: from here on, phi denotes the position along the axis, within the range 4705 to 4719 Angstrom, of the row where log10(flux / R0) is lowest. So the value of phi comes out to 4709.0 Angstrom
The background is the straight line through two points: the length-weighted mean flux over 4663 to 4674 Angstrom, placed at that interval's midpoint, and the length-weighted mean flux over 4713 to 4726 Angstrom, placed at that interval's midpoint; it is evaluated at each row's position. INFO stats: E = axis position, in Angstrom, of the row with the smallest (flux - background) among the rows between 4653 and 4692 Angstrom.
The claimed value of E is 4689.5 Angstrom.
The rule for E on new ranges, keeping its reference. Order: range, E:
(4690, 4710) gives 4691.0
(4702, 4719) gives 4709.0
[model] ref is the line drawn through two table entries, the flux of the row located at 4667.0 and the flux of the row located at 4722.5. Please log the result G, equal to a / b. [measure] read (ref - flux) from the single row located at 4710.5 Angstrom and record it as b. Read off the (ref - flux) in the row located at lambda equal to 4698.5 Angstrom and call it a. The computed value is -7.9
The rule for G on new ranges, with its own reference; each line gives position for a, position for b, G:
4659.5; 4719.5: 0.0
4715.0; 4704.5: 0.6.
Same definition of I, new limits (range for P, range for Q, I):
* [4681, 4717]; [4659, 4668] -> -0.67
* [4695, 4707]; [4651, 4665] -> -0.61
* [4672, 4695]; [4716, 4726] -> -0.90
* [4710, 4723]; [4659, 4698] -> -1.12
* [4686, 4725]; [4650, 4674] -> -0.71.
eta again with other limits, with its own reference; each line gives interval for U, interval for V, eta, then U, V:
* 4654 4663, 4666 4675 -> 0.023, 0.95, 0.948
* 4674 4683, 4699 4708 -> 0.011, 0.90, 0.976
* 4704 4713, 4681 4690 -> 0.024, 0.95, 0.901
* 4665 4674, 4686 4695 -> -0.007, 0.97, 1.016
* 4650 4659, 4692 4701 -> -0.005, 1.01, 0.995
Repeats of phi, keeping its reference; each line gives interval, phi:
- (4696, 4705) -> 4697.0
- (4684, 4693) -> 4689.5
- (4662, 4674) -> 4665.5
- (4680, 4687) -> 4680.5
